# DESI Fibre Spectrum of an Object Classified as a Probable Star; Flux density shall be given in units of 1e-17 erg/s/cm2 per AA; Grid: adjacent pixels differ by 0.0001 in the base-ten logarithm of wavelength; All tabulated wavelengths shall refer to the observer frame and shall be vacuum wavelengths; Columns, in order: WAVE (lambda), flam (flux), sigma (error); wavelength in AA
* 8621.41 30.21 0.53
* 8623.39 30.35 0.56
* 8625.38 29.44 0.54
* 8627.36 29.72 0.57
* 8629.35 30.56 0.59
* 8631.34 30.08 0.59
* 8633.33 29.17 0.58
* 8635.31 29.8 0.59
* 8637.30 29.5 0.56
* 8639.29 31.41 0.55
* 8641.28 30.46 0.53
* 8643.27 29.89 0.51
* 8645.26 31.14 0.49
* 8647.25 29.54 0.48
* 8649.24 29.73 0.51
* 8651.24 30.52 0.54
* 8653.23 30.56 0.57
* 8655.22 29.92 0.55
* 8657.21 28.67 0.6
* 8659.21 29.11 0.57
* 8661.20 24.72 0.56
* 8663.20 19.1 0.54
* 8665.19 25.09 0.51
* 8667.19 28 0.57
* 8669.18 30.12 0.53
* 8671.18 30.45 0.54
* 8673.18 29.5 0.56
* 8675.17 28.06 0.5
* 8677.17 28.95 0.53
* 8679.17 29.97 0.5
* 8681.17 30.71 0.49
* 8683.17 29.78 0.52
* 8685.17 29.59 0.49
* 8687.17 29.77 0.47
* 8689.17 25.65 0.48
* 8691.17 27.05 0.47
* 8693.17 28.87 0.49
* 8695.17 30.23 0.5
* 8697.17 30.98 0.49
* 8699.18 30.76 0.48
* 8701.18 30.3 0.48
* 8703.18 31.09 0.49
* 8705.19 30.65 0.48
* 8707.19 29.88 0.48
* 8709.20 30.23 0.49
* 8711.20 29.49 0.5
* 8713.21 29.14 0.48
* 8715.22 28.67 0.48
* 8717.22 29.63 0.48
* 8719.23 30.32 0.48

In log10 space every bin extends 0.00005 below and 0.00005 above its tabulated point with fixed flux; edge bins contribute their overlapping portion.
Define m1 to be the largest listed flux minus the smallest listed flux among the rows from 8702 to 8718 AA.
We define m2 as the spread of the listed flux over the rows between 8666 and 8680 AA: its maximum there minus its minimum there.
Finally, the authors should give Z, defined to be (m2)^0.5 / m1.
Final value 0.6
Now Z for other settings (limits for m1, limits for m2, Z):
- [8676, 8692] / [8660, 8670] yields 0.7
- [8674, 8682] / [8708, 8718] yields 0.5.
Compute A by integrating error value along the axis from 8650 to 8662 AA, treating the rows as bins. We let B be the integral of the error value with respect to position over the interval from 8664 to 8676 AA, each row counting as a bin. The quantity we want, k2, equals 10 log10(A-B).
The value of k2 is -5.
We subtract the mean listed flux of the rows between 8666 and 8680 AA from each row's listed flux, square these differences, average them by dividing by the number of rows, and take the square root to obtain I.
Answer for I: 0.9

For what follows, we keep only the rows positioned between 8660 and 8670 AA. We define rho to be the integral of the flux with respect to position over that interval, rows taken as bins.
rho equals 254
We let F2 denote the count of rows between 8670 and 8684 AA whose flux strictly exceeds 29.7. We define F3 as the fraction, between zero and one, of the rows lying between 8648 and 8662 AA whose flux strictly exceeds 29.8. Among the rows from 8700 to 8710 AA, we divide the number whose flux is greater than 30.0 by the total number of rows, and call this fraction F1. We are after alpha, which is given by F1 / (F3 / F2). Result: 7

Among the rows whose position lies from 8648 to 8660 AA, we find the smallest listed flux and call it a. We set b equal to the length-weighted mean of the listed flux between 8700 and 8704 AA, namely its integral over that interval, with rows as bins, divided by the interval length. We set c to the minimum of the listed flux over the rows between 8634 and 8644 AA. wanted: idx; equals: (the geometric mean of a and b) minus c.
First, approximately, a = 28.67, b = 30.7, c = 29.5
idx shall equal 0.2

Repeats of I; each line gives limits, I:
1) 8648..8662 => 1.9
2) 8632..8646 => 0.8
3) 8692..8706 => 0.7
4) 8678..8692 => 1.7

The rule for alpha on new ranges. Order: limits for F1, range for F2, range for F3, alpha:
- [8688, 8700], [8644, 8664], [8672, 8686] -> 9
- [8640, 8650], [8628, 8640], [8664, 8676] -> 5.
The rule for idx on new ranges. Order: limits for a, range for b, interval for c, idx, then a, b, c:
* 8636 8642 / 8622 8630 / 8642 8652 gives 0.2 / 29.5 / 30.0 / 29.54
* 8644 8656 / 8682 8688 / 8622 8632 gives 0.2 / 29.54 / 29.7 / 29.44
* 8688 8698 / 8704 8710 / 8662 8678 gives 8.8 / 25.65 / 30.2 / 19.1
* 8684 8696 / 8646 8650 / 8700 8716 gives -1.0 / 25.65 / 29.7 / 28.67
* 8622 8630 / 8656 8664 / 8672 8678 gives -0.6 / 29.44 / 25.7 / 28.06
